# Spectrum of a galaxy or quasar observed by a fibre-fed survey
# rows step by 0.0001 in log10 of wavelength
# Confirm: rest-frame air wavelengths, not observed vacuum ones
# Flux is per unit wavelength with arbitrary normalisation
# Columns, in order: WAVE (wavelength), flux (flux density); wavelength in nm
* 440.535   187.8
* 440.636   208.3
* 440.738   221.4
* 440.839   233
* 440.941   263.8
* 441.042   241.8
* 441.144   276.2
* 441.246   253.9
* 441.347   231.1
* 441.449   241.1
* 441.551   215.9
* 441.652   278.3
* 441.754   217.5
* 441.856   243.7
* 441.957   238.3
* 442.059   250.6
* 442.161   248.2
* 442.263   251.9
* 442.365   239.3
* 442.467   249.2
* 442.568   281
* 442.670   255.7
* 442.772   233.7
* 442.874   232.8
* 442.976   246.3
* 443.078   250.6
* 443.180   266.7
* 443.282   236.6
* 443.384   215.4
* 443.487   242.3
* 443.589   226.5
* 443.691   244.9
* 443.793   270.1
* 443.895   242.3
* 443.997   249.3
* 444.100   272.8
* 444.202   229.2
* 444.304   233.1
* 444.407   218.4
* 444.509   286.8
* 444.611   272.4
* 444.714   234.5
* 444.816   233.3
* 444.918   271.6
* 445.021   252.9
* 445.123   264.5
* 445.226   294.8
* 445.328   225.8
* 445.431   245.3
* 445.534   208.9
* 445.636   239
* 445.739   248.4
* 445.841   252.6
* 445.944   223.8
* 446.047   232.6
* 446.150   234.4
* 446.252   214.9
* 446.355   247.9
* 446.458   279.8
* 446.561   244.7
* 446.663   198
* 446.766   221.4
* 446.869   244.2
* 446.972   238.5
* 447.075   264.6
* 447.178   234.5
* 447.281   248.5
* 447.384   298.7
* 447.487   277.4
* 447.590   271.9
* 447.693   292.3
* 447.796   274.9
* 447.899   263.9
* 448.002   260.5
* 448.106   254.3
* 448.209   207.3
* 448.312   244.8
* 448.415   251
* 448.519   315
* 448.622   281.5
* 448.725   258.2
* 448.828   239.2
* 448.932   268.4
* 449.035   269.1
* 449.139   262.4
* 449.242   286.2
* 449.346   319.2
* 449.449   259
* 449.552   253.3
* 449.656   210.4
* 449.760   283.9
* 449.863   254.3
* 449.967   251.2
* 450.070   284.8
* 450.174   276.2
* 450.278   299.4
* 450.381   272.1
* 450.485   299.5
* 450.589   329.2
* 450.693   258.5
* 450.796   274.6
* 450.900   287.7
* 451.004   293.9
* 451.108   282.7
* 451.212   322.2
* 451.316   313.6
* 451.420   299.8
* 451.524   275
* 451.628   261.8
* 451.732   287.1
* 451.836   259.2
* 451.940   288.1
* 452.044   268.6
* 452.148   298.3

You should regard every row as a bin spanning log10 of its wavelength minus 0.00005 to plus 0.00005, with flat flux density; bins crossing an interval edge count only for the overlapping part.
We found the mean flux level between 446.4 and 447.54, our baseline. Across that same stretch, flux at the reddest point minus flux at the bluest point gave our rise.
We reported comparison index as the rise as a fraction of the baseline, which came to -0.01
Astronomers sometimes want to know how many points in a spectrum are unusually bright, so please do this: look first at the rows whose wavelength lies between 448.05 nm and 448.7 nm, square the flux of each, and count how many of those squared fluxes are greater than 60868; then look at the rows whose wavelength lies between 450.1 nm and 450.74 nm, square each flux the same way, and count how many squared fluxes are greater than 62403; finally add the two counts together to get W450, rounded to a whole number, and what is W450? 10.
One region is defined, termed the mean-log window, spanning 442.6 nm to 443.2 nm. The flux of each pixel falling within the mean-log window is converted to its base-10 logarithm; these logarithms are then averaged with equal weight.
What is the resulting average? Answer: 2.39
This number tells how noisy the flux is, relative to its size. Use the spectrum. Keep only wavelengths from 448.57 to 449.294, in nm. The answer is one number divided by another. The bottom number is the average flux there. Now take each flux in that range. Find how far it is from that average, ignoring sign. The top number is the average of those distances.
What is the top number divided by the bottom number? 0.042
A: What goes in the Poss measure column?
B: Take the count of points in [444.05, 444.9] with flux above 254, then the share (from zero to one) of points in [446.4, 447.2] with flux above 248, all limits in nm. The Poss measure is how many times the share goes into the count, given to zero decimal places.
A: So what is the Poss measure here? 12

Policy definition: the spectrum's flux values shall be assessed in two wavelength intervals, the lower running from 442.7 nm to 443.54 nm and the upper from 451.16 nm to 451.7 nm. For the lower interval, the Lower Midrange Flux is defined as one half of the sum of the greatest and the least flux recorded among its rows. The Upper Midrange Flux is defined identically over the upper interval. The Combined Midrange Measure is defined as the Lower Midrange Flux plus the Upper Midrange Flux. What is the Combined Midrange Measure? 533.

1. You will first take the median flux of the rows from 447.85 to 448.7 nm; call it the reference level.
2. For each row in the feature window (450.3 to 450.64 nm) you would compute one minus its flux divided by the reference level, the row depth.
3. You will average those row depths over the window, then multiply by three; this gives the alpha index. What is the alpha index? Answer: -0.50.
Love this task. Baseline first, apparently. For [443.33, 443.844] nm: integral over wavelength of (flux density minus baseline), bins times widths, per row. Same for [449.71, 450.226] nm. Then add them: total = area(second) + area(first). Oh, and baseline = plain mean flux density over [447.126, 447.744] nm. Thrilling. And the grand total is -16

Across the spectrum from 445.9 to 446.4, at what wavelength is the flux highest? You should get 446.355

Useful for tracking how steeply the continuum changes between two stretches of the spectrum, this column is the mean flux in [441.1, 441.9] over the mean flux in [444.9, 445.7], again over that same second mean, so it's 0.0039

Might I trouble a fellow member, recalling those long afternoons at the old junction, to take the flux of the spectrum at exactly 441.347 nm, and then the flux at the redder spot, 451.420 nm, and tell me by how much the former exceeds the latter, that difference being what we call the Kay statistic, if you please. -69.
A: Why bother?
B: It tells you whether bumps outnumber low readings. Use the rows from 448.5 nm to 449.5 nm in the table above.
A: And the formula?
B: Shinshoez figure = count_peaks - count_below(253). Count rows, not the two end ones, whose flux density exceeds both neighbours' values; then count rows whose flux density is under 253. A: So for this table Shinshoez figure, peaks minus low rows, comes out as 1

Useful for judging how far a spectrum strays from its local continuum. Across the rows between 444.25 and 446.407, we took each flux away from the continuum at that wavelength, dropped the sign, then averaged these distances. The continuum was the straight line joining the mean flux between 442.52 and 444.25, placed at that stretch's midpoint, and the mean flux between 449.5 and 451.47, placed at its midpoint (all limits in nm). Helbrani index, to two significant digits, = 23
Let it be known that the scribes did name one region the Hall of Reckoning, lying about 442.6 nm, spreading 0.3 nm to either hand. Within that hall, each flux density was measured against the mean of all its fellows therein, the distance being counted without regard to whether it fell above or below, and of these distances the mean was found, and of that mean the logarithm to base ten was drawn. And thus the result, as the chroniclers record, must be 1.13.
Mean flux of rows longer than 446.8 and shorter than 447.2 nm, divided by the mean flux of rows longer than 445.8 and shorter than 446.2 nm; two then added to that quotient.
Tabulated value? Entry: 3.04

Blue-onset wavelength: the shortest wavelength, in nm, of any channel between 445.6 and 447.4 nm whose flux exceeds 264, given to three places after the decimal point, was 446.458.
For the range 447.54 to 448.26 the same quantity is 447.590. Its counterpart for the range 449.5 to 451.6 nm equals 449.760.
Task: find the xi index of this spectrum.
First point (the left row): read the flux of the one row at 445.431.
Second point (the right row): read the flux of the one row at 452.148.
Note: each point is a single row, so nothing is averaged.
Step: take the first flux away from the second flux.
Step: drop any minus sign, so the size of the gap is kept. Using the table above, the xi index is 53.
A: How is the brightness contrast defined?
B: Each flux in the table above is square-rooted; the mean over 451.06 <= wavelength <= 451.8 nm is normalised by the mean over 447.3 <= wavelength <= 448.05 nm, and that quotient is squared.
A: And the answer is 1.05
